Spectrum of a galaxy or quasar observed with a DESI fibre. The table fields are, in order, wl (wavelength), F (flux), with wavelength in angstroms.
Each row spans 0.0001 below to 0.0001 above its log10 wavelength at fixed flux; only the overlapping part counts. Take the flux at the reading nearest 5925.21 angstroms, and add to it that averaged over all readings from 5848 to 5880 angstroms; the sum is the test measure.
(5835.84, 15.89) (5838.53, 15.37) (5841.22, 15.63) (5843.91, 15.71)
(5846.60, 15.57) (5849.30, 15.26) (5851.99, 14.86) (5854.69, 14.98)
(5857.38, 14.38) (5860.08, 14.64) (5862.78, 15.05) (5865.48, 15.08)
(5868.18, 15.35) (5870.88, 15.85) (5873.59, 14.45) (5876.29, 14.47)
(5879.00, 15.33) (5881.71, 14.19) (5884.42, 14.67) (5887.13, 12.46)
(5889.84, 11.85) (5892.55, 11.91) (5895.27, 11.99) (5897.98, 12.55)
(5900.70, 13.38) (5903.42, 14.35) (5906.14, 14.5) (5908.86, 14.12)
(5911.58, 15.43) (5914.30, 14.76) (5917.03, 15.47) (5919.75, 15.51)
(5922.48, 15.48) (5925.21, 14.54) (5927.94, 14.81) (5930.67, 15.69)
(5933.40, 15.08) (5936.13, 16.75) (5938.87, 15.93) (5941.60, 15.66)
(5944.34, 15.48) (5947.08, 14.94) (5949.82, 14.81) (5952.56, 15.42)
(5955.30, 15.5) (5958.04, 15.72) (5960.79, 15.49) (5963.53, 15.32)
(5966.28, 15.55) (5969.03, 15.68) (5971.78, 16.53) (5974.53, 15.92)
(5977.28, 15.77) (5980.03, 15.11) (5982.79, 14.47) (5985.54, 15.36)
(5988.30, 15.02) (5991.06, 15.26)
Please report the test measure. 29.5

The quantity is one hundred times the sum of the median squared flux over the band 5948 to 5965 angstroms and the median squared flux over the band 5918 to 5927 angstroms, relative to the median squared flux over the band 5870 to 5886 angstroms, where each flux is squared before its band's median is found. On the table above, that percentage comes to 225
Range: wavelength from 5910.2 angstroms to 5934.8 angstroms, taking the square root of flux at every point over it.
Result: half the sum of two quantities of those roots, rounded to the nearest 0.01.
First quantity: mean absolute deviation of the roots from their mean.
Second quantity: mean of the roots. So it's 1.97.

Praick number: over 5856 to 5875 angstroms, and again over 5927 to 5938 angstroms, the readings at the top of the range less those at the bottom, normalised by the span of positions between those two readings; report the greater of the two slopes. 0.24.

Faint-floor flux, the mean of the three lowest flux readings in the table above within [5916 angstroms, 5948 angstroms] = 14.8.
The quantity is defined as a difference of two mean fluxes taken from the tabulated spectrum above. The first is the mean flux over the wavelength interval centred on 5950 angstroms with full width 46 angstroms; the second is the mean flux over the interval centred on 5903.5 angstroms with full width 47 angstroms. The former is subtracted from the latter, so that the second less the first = -1.6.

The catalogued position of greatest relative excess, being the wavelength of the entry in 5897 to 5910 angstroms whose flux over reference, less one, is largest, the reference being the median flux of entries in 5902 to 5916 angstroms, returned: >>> 5906.14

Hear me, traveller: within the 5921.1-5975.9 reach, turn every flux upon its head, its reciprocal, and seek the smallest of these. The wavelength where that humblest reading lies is 5936.13 angstroms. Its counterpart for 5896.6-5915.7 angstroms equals 5911.58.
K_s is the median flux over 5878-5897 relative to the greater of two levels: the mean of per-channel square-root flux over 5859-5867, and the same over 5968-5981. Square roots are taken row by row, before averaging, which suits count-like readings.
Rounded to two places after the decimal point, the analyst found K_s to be 3.13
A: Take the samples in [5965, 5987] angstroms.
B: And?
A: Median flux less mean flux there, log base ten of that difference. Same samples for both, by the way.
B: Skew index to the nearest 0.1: -1.2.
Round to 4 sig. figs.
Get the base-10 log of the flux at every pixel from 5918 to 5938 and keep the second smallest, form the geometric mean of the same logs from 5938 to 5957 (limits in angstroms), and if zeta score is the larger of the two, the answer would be 1.187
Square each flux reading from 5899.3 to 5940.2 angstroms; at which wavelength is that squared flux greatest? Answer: 5936.13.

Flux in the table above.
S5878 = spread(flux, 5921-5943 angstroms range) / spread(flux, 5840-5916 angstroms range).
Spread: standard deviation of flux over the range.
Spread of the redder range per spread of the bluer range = 0.6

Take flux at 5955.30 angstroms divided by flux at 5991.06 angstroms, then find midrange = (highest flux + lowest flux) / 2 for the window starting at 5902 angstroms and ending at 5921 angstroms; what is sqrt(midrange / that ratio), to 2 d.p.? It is 3.82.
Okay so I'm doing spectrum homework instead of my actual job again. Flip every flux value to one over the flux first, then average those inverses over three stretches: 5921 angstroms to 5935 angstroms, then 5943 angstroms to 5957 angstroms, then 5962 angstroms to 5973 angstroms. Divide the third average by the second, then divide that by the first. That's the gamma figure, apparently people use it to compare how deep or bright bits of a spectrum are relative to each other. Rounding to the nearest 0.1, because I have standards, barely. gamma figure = 14.6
